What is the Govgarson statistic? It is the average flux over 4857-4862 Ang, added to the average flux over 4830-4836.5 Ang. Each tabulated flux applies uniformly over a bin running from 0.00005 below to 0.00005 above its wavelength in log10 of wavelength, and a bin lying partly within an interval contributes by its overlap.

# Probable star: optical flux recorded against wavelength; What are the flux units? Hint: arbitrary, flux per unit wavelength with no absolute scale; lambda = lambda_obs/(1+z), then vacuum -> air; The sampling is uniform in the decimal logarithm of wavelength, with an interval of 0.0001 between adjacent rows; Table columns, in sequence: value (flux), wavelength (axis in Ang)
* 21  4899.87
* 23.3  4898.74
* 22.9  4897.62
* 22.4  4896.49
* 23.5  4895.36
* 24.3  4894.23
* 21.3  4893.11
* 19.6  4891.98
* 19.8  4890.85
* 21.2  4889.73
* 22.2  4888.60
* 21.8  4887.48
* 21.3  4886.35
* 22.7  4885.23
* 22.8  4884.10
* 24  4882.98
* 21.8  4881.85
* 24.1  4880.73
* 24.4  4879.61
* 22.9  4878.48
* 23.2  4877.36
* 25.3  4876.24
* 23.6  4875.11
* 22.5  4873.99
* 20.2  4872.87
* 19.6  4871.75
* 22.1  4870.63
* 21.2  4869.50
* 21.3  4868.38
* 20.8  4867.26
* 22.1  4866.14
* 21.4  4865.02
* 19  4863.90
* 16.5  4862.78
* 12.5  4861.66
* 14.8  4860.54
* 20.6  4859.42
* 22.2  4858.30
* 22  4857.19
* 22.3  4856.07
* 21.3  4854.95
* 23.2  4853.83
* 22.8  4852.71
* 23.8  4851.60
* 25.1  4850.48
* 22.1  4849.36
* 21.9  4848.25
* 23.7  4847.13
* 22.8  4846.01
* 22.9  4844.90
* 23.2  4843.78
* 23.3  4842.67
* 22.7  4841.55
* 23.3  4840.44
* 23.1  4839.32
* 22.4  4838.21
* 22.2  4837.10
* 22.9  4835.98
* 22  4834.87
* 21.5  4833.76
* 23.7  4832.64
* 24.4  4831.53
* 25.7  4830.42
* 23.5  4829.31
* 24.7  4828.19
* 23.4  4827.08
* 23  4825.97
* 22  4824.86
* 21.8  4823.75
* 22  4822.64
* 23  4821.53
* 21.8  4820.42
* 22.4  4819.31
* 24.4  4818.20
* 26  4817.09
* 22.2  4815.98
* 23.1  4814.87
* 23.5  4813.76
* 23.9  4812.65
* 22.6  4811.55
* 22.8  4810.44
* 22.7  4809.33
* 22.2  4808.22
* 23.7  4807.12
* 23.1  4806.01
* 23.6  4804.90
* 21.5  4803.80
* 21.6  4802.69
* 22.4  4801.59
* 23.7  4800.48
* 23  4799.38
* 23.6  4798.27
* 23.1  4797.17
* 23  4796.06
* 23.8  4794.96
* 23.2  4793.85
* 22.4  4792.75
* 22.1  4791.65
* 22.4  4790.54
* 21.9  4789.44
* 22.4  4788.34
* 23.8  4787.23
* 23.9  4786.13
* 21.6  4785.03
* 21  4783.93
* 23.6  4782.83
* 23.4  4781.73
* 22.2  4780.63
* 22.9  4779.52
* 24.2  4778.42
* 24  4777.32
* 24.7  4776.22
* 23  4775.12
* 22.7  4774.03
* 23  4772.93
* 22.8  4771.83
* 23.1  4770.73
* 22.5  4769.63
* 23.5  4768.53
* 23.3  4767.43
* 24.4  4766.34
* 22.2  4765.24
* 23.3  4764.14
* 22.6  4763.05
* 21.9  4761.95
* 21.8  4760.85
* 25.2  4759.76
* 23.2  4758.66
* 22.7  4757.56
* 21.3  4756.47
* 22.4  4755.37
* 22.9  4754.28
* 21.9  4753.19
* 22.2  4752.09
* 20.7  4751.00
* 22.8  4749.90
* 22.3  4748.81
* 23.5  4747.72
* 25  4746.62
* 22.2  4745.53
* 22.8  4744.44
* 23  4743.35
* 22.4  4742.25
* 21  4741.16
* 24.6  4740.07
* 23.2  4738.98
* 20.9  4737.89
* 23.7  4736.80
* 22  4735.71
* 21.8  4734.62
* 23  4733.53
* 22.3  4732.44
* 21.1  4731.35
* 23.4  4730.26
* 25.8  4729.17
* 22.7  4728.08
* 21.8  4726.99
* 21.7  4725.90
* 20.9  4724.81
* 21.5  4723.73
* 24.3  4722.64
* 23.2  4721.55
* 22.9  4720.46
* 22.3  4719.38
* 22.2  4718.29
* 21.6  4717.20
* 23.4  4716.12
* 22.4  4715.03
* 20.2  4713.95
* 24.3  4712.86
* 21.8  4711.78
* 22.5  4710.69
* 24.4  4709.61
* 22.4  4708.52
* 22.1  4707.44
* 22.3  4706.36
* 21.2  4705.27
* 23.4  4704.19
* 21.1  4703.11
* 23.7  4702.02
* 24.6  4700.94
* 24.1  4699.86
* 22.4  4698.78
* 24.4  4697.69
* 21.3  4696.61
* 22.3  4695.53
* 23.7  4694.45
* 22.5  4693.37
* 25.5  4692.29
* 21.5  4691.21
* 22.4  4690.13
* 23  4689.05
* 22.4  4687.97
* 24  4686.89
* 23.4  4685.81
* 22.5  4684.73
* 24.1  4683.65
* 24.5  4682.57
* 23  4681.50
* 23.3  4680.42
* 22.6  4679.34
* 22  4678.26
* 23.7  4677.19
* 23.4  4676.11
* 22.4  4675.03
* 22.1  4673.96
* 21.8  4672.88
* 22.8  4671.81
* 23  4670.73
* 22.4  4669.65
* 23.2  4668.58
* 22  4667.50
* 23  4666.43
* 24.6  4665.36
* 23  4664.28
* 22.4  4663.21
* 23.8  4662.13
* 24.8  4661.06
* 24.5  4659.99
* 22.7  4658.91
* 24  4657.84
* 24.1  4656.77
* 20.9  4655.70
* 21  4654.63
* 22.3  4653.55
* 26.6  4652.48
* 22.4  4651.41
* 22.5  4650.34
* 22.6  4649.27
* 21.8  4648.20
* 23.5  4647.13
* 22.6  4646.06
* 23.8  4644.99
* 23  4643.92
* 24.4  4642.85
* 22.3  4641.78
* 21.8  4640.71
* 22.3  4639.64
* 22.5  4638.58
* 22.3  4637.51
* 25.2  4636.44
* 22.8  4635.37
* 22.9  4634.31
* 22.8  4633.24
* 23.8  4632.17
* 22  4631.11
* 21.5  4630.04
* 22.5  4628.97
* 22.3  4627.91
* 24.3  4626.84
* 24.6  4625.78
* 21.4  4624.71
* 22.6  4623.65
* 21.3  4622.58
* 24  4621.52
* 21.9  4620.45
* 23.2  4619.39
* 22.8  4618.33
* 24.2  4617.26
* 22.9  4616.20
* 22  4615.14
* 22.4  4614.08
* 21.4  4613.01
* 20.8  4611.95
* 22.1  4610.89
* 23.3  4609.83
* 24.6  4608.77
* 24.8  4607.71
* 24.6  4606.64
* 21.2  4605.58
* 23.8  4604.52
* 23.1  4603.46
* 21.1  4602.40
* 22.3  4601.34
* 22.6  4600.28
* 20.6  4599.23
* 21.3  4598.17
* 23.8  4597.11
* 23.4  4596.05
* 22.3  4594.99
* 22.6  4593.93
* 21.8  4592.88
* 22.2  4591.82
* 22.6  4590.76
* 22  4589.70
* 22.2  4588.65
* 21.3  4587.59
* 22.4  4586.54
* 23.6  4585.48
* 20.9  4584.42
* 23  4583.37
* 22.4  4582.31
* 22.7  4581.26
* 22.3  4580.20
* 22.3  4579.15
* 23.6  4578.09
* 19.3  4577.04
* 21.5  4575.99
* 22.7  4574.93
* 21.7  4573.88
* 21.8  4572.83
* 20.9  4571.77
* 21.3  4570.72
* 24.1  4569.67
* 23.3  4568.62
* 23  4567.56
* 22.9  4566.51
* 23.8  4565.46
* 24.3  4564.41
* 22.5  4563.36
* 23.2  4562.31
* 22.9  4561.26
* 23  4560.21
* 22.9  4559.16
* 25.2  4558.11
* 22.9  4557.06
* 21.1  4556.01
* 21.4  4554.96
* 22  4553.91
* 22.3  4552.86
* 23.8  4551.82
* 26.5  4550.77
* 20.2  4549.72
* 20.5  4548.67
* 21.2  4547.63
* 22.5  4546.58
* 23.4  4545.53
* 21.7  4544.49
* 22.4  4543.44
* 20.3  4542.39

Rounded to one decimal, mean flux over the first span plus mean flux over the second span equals 41.8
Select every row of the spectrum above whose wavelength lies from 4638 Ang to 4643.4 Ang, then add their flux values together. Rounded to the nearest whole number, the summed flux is 113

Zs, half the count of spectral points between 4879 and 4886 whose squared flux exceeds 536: 1.5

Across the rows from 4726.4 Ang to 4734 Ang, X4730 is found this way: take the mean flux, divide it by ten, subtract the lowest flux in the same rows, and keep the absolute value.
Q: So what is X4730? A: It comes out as 18.8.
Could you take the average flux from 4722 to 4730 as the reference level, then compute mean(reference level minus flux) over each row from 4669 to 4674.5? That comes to 0.25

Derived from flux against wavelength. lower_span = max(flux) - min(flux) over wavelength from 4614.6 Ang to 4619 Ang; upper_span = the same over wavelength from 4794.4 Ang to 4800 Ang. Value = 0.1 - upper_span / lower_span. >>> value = -0.3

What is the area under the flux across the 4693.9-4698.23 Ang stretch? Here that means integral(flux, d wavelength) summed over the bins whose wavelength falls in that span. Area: 99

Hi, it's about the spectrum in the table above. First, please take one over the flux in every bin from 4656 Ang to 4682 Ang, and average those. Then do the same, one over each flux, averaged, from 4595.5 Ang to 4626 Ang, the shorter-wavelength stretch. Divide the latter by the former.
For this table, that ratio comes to 1.02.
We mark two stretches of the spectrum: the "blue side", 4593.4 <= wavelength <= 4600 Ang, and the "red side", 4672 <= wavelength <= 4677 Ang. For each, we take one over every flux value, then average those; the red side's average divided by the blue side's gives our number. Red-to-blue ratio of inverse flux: 0.99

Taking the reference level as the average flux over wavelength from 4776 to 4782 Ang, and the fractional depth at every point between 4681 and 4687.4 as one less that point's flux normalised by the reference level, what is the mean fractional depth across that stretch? 0.00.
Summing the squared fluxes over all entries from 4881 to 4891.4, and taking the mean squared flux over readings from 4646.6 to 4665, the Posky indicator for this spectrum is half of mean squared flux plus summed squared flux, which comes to 2443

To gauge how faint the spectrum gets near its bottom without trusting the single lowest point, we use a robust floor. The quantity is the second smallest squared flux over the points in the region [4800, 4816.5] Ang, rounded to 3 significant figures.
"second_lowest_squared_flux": 467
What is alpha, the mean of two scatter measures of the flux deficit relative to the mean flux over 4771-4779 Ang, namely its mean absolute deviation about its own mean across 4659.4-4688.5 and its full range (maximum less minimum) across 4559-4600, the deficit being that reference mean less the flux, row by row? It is 2.9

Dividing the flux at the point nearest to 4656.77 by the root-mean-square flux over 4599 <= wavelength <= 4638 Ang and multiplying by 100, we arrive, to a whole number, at 106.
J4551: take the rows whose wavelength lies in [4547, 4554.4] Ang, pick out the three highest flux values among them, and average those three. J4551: 24.2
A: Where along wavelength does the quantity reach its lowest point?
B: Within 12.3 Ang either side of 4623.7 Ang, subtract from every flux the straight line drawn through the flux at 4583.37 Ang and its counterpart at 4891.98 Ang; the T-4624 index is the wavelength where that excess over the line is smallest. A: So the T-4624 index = 4611.95 Ang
